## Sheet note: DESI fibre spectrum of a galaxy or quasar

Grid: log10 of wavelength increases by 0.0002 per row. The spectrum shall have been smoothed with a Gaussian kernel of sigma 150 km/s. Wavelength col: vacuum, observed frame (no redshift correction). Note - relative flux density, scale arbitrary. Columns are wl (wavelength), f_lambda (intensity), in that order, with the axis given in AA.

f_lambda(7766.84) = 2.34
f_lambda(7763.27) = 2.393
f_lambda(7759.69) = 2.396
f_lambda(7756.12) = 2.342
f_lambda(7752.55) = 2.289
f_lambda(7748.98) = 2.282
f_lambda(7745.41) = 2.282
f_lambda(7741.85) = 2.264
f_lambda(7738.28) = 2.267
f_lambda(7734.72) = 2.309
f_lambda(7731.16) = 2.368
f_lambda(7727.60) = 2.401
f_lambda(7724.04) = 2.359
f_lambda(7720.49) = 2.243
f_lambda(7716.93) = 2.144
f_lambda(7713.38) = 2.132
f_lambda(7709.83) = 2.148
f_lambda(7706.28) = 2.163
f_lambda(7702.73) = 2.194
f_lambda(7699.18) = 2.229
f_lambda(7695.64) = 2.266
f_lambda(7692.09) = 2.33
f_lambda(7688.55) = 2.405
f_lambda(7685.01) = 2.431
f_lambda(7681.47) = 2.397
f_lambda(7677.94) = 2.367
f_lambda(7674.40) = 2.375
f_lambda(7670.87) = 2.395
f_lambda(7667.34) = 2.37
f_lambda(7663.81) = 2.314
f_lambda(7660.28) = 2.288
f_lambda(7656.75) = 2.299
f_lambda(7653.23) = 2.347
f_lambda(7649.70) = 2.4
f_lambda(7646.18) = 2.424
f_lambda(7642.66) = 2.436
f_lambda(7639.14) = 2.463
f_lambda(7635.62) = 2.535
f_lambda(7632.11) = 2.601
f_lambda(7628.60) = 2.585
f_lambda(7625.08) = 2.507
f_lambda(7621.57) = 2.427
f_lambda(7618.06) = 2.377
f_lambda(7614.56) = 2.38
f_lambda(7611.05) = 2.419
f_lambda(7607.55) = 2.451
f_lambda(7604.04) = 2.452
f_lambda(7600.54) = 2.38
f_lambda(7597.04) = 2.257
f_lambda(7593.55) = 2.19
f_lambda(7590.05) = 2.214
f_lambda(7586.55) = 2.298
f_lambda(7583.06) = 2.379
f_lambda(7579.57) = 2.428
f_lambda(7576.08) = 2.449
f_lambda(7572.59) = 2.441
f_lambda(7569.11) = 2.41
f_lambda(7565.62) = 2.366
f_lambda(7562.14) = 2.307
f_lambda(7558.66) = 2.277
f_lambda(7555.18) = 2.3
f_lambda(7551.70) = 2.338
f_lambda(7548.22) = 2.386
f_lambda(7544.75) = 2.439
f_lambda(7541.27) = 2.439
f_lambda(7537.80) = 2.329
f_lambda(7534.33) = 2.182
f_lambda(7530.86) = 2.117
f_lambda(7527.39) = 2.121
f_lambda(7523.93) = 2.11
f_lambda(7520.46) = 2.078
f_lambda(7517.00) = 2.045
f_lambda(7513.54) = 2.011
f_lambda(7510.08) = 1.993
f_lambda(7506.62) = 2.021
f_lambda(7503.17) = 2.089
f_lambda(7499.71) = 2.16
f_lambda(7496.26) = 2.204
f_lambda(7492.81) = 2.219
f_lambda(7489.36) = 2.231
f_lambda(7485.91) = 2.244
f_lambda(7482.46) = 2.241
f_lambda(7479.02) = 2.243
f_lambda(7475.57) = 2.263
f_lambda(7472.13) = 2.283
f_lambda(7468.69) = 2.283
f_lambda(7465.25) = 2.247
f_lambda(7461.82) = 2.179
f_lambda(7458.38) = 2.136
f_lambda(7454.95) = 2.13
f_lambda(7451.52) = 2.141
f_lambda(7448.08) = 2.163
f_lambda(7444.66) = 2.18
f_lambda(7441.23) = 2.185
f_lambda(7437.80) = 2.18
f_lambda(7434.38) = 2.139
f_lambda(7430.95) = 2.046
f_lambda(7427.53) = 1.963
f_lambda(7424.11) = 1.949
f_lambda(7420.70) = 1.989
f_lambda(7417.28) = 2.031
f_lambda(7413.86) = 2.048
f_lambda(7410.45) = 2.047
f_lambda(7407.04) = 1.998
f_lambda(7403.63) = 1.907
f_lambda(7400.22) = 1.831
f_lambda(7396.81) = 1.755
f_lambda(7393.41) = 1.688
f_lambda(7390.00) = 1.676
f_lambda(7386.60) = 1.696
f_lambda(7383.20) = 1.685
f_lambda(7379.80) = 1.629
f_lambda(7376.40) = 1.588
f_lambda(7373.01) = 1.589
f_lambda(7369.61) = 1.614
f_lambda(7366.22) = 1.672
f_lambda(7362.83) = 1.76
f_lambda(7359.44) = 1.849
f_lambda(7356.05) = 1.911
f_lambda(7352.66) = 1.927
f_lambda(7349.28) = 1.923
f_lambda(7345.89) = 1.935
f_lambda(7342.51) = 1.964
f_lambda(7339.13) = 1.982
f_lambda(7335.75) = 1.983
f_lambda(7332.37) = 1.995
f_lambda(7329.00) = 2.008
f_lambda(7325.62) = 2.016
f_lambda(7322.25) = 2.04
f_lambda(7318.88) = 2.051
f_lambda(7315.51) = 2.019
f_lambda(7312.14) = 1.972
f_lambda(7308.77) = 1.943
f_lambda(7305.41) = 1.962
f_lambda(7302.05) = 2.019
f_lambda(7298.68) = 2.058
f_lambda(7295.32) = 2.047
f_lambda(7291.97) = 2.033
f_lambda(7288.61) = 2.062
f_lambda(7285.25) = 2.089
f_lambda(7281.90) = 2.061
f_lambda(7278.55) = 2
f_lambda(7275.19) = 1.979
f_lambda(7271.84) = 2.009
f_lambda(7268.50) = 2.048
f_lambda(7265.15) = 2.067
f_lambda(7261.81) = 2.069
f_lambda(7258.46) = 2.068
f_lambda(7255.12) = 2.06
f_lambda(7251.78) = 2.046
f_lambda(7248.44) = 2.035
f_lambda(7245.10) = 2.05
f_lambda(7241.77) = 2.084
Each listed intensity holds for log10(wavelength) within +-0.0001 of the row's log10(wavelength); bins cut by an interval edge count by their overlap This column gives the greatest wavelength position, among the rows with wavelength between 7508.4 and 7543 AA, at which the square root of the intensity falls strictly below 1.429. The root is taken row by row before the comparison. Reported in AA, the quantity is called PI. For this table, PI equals 7513.54 AA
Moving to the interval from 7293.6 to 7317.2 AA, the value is 7315.51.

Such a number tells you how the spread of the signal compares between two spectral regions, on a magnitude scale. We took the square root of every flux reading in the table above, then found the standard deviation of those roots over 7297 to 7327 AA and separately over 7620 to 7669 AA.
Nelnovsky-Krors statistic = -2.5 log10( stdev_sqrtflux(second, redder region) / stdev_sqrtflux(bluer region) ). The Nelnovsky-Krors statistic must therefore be -0.9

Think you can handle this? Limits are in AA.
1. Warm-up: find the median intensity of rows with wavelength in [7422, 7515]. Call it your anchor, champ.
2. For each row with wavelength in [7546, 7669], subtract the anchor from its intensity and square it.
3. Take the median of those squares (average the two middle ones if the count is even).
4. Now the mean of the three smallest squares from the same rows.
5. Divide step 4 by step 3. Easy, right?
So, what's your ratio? 0.061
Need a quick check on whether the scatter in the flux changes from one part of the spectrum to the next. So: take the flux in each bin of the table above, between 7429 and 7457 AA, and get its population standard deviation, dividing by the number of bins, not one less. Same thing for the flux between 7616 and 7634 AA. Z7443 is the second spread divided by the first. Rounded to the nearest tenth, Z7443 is 2.0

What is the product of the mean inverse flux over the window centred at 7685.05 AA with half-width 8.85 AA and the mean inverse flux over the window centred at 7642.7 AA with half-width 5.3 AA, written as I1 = 0.17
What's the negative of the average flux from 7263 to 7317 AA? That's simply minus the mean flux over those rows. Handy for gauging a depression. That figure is -2.02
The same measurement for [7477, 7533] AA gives -2.13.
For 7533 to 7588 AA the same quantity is -2.36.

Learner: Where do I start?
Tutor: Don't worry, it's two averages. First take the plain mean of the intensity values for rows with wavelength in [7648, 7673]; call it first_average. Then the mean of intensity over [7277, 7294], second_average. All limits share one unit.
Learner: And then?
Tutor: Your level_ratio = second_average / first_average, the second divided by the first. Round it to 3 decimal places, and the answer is 0.874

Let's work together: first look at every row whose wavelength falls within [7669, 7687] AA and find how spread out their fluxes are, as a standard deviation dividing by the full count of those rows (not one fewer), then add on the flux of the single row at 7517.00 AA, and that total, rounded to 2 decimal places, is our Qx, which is 2.07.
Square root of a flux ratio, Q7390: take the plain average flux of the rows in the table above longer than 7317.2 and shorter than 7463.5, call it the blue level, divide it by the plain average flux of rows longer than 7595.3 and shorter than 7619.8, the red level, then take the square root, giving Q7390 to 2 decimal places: 0.90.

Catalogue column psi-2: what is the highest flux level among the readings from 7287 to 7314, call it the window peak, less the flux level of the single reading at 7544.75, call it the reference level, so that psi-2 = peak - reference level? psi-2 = -0.38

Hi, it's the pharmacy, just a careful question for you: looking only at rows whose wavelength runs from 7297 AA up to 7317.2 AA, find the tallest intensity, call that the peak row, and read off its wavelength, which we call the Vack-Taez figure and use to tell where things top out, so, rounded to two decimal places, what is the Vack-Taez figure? 7298.68 AA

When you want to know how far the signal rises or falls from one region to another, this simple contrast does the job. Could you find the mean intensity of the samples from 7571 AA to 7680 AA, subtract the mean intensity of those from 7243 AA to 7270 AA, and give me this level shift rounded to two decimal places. 0.34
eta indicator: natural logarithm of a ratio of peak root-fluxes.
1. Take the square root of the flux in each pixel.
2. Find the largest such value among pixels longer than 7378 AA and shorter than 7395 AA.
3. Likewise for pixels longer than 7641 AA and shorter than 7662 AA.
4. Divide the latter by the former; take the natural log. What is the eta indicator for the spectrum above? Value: 0.18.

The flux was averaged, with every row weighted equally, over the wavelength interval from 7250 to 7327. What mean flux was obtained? 2.03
